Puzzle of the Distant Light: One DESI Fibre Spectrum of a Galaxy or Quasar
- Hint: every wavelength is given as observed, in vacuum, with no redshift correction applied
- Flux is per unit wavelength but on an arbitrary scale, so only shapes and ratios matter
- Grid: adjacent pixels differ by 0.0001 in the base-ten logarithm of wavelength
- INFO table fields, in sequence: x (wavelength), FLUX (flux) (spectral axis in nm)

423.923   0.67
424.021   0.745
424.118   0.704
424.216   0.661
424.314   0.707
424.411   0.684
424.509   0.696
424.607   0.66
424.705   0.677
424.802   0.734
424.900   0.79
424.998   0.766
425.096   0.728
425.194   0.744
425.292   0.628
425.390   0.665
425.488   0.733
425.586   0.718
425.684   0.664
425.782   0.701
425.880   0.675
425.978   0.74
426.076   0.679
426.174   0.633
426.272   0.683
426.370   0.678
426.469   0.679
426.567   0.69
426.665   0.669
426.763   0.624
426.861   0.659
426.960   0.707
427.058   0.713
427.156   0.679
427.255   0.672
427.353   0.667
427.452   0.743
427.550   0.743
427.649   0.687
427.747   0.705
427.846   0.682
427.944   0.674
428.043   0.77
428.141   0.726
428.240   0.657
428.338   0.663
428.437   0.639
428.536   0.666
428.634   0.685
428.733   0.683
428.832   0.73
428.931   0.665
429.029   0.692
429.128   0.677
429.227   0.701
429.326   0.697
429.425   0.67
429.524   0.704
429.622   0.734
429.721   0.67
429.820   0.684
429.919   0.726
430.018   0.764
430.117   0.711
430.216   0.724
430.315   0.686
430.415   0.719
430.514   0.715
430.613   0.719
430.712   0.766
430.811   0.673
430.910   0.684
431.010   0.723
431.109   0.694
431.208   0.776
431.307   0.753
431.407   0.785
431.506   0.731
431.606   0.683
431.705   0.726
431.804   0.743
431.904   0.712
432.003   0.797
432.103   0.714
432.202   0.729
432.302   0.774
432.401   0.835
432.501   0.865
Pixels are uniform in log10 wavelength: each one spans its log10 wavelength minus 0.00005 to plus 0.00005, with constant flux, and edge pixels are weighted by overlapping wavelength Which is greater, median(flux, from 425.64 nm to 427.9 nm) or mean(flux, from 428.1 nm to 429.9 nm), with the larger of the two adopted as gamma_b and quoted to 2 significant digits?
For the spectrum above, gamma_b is 0.69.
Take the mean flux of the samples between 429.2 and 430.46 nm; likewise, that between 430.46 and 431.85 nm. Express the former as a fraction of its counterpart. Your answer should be 0.97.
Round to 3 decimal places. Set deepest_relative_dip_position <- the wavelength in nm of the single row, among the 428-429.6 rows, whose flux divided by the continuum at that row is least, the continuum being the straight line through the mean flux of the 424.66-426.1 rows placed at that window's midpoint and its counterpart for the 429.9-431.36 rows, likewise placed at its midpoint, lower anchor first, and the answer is 428.437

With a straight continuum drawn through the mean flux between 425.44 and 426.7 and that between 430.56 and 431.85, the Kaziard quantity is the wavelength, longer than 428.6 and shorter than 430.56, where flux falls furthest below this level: 429.721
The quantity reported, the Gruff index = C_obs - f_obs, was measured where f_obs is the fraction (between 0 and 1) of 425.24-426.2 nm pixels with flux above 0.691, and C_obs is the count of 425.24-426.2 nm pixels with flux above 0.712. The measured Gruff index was 2.6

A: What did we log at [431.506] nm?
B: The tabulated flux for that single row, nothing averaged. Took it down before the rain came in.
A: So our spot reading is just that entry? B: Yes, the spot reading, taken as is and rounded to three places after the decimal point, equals 0.731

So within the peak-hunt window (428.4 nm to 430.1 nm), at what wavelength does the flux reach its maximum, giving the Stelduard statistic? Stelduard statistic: 430.018 nm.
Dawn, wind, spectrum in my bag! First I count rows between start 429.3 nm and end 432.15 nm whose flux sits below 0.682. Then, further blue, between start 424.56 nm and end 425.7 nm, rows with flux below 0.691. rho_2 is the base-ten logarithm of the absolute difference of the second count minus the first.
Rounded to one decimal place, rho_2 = 0.3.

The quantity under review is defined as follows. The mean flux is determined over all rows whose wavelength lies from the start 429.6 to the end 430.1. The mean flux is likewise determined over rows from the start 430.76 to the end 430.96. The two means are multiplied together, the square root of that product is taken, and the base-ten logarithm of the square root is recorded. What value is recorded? -0.157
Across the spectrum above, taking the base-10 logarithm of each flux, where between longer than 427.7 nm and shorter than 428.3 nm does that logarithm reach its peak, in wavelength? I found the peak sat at 428.043 nm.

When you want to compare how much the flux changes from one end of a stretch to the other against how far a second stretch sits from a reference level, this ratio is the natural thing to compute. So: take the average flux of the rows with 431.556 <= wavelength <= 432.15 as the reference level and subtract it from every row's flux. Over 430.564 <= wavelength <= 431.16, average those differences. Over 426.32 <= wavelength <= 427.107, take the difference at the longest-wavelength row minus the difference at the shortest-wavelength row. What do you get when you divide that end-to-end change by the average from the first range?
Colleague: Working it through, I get -1.8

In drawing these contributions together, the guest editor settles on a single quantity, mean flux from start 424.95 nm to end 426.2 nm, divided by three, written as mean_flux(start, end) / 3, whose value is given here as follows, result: 0.233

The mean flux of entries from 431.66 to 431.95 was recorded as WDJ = 0.73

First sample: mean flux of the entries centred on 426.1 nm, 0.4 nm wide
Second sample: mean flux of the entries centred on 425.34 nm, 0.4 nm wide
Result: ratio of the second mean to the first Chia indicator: 1.01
